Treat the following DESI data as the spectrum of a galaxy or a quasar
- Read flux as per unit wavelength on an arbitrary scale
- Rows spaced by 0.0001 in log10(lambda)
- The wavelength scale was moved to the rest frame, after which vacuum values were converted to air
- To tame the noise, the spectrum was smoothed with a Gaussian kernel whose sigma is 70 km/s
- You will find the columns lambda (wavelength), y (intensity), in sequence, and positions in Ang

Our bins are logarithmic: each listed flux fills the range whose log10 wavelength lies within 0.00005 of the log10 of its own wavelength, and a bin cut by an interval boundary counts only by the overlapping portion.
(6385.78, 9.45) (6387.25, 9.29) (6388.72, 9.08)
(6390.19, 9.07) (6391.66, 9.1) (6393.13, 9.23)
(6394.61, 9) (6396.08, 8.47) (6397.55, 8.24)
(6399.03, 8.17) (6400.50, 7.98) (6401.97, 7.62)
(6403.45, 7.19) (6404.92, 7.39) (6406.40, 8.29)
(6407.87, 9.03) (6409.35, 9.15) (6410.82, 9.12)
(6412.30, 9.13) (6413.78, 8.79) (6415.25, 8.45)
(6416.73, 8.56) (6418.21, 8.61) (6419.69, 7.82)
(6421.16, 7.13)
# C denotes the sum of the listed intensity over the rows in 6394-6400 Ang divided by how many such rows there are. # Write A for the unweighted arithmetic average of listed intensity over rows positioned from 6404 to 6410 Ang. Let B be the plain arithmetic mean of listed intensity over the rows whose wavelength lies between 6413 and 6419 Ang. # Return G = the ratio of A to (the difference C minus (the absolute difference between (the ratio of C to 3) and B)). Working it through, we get 3.15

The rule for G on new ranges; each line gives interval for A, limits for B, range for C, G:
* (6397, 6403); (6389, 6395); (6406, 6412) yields 2.90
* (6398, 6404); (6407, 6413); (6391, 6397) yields 2.74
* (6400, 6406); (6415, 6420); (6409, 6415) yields 2.04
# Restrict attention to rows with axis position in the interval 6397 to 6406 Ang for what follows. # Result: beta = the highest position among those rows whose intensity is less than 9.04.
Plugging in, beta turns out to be 6404.92 Ang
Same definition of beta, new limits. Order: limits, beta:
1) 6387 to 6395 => 6394.61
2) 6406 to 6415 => 6413.78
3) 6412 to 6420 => 6419.69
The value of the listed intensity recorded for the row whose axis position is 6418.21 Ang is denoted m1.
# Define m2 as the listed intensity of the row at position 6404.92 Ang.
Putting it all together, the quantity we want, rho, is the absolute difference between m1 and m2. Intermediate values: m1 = 8.61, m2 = 7.39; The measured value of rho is 1.2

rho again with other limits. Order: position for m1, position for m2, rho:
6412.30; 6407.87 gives 0.1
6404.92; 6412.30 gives 1.7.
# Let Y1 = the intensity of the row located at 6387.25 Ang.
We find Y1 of 9.29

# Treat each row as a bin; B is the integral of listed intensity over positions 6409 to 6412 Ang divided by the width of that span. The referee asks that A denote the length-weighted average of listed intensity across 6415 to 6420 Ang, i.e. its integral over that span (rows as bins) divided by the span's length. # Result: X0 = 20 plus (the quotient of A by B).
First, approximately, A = 8.4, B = 9.1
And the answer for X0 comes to 20.92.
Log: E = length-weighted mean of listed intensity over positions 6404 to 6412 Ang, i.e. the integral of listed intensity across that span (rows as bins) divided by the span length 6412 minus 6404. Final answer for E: 8.60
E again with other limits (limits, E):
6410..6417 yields 8.84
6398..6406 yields 7.71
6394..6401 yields 8.38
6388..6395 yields 9.10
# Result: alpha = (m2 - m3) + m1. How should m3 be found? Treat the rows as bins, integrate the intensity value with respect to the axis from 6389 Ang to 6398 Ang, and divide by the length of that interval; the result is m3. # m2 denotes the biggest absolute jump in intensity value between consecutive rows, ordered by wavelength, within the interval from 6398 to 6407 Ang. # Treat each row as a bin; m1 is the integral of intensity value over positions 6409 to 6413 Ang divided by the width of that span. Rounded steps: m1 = 9.14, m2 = 0.9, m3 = 8.9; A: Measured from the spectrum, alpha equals 1.2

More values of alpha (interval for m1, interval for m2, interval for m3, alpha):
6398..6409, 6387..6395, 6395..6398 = -0.2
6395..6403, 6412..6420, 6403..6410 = 0.7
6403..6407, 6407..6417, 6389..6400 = -0.8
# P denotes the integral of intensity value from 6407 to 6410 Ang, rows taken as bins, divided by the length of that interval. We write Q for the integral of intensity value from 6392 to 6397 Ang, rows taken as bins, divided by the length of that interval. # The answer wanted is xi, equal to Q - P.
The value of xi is -0.2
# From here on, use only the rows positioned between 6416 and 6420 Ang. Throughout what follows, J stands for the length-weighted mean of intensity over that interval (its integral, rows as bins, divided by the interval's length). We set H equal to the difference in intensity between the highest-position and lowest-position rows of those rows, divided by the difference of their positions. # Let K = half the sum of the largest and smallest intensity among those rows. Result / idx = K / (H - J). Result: -0.95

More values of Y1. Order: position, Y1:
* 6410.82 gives 9.12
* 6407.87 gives 9.03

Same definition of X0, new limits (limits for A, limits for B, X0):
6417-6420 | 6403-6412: 20.99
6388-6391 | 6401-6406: 21.21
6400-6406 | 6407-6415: 20.84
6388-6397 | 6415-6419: 21.05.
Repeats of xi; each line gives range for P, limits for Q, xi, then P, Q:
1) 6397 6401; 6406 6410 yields 0.7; 8.13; 8.86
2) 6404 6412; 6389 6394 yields 0.5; 8.60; 9.12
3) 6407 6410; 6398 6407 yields -1.3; 9.05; 7.78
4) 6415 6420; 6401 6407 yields -0.8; 8.39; 7.62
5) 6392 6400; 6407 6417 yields 0.3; 8.62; 8.90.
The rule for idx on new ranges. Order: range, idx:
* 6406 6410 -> -1.02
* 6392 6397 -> -0.97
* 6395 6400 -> -0.99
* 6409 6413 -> -1.00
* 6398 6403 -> -0.98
